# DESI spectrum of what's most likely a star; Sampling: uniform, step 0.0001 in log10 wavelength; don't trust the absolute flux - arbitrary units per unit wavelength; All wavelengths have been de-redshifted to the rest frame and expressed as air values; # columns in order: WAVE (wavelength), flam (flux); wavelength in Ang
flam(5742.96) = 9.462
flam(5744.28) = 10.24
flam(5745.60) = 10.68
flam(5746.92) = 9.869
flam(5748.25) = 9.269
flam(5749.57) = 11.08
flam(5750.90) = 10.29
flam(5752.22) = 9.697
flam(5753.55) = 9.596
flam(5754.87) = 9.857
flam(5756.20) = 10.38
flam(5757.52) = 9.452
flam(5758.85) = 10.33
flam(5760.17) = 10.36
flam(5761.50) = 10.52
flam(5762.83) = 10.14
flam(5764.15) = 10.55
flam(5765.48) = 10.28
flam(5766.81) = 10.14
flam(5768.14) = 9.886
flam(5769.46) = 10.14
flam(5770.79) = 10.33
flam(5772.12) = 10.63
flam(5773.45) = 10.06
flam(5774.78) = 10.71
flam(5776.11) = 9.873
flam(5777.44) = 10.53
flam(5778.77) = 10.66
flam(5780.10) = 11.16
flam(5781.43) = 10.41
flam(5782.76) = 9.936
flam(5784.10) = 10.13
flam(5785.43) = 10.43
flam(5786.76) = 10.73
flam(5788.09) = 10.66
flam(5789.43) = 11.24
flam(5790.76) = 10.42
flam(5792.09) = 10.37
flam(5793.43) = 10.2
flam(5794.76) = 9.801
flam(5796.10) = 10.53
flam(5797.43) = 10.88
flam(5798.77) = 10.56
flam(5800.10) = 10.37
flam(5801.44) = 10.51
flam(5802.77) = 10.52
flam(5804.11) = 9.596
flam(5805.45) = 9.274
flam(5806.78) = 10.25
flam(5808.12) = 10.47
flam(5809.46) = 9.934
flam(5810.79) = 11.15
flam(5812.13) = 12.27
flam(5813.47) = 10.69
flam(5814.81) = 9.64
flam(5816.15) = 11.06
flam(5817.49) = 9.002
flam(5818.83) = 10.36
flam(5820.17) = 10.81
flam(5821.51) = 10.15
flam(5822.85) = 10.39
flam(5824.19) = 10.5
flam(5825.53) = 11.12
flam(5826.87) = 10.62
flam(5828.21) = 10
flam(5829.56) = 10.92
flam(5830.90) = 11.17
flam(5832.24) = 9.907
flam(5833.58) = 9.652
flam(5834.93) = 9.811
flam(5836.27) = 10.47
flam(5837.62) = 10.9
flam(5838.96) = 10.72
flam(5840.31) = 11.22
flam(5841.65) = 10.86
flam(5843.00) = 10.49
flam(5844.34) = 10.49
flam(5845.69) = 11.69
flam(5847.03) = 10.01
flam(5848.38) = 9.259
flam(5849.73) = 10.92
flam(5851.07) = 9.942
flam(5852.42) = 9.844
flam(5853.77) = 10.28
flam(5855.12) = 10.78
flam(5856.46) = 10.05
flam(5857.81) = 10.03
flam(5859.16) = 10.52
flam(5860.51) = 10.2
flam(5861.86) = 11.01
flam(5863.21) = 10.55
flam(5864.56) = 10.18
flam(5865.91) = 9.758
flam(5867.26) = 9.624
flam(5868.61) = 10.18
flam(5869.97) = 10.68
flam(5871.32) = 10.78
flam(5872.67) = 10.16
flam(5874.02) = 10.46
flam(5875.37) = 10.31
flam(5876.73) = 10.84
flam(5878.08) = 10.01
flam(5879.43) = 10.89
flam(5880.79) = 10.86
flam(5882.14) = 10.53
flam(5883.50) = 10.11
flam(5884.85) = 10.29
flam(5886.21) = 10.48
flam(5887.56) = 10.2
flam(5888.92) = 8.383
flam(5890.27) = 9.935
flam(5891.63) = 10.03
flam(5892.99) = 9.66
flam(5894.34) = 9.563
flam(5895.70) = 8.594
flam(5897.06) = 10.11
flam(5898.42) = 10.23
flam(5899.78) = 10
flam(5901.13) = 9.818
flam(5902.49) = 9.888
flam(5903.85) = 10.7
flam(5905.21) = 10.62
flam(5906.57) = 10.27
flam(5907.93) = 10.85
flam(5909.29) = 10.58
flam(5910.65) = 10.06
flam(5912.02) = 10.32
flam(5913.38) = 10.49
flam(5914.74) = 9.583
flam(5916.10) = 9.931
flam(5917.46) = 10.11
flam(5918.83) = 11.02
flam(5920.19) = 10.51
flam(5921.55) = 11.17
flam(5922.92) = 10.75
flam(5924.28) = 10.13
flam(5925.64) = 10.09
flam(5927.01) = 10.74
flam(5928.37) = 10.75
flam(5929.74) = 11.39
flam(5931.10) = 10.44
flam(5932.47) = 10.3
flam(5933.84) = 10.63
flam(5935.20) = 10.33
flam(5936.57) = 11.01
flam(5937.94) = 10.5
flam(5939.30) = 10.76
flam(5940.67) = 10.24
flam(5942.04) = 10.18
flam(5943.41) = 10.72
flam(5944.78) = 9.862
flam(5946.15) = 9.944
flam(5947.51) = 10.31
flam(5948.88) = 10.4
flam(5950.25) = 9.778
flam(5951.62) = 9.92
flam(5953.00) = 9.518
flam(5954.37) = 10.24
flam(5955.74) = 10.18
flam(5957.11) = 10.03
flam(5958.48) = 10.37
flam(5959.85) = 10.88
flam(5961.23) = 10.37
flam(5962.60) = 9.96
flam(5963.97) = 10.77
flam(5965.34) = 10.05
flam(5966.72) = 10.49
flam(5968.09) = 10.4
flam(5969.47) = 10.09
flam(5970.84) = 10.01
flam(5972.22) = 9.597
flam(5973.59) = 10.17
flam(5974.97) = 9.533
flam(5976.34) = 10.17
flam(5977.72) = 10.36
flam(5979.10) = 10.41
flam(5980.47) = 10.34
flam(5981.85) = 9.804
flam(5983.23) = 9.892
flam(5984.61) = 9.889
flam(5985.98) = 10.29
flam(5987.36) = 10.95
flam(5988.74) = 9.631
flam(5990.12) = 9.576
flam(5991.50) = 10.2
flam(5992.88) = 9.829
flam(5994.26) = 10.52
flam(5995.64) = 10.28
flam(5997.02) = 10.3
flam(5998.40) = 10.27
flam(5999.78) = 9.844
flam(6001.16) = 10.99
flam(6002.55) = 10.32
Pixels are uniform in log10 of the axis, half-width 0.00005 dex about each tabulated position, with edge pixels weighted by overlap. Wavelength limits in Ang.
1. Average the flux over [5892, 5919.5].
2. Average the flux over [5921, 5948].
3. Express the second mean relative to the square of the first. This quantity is 0.103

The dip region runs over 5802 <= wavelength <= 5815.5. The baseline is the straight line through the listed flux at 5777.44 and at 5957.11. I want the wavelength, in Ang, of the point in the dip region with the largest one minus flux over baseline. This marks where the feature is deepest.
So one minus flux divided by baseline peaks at 5805.45 Ang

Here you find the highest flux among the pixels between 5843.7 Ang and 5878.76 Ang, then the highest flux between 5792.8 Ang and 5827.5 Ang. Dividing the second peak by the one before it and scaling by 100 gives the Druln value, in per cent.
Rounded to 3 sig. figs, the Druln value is 105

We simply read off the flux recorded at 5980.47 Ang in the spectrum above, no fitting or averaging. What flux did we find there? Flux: 10.34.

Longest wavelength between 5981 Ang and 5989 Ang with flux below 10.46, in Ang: 5988.74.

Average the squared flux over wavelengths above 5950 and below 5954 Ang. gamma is 95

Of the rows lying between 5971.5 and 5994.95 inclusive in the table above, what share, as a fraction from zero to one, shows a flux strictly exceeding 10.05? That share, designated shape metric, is 0.53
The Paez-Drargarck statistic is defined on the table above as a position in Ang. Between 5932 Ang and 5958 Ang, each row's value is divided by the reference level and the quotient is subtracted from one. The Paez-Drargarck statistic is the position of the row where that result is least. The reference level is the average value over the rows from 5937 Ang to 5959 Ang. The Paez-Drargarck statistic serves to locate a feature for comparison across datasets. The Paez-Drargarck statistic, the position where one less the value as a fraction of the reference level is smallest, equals 5936.57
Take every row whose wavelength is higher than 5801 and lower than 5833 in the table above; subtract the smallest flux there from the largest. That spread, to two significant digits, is 3.3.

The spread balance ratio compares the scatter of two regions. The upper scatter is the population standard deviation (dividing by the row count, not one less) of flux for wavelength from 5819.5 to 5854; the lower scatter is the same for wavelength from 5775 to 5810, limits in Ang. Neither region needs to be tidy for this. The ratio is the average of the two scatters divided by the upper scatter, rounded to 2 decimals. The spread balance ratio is 0.89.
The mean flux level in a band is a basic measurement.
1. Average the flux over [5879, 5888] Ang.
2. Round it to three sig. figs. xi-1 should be 10.5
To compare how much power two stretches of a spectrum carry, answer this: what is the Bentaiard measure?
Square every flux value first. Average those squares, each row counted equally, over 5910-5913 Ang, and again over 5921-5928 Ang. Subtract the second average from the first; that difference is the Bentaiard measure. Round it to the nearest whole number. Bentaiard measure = -8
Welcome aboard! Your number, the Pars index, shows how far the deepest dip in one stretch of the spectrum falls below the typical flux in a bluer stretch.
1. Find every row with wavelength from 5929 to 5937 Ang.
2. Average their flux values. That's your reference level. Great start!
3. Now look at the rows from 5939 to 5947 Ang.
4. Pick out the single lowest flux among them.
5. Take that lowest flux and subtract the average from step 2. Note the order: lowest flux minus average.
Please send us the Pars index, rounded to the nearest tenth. -0.8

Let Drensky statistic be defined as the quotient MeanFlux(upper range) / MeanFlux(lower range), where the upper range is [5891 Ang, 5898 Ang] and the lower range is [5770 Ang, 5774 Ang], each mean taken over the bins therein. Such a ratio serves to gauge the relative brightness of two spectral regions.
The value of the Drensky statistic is 0.93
